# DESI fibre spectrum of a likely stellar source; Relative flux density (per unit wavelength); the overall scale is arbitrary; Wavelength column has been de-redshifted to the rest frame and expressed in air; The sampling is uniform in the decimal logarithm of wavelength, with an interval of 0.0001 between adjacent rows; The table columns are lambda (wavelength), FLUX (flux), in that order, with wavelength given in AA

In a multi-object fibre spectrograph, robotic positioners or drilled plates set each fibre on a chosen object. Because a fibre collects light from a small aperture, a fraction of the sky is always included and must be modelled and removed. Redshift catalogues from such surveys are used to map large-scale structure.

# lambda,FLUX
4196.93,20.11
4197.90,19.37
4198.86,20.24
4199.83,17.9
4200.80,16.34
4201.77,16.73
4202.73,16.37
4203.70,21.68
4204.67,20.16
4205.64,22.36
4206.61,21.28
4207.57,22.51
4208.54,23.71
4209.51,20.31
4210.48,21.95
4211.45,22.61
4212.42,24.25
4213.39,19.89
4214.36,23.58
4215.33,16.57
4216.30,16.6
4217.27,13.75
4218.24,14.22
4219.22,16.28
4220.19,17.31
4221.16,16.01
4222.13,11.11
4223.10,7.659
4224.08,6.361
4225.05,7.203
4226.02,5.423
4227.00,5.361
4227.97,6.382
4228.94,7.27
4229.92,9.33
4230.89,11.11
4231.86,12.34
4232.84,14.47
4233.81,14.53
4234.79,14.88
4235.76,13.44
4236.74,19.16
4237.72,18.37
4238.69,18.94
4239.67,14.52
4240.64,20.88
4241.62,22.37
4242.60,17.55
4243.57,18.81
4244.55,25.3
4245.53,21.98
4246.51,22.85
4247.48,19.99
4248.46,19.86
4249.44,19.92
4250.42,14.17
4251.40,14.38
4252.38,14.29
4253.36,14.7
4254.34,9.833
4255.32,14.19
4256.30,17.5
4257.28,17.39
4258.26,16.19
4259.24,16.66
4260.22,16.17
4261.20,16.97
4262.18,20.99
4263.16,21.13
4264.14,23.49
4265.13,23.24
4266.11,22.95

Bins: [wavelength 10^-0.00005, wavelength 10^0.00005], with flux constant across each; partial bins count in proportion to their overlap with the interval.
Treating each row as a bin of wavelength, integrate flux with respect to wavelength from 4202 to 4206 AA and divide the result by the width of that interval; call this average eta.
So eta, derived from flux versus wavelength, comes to 20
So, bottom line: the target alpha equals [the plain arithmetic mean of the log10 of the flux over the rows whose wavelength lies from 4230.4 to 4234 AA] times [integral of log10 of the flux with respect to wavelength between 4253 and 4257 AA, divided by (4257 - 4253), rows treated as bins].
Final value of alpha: 1.27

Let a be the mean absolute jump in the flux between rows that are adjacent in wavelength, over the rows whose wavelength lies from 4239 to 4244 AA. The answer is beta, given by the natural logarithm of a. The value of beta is 1.2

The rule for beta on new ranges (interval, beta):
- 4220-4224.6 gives 1.0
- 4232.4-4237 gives 0.6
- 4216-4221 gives 0.5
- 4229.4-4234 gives 0.3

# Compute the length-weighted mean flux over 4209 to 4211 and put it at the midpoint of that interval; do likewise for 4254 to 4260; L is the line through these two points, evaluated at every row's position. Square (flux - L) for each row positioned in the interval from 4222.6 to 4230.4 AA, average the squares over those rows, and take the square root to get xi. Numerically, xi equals 12.4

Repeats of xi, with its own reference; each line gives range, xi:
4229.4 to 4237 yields 5.6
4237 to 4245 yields 3.9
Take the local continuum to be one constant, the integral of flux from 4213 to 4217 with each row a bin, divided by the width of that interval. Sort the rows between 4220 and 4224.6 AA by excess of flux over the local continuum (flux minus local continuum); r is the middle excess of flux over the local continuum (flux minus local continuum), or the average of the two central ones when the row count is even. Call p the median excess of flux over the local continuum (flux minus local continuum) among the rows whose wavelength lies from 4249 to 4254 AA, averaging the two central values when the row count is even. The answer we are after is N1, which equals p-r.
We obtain 3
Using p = -4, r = -7.8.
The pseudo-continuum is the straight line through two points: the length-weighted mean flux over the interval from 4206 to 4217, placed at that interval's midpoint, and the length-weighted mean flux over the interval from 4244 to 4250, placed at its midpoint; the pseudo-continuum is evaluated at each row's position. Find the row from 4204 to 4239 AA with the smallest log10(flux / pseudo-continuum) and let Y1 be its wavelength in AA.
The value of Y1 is 4227.00 AA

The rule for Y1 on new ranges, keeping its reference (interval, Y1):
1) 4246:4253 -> 4250.42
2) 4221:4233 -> 4227.00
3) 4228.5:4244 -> 4228.94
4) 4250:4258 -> 4254.34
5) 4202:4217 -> 4202.73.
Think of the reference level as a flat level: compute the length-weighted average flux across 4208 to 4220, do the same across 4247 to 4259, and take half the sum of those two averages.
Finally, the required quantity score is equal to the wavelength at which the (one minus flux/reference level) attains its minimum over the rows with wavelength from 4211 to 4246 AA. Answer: 4244.55 AA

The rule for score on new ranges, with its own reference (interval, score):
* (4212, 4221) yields 4212.42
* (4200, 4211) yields 4208.54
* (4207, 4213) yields 4212.42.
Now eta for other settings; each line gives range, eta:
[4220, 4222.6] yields 15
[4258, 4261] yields 16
